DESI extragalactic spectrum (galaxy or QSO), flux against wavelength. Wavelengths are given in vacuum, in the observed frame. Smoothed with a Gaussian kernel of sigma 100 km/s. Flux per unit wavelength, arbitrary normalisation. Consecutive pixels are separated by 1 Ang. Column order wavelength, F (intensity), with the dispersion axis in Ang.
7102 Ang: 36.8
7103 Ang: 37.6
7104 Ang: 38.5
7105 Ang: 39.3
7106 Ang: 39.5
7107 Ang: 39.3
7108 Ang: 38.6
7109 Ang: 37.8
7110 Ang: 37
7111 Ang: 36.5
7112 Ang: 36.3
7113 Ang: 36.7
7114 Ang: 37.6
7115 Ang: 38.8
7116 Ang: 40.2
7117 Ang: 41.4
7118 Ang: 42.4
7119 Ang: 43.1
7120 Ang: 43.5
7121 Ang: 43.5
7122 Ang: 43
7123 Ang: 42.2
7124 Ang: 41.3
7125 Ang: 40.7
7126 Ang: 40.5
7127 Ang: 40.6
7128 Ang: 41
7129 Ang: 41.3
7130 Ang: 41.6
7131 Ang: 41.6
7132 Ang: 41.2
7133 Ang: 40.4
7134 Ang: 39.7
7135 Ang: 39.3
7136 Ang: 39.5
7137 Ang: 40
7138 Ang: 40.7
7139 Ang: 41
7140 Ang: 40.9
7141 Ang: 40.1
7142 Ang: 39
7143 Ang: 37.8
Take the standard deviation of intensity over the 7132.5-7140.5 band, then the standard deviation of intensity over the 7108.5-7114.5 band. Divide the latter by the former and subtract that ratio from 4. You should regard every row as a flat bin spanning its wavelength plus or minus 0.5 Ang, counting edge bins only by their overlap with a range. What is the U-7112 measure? 3.1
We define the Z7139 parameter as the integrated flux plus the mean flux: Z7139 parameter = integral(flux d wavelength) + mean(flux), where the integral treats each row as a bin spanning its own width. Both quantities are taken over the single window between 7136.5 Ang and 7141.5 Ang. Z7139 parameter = 243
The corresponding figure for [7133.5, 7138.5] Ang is 239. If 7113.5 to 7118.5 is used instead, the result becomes 240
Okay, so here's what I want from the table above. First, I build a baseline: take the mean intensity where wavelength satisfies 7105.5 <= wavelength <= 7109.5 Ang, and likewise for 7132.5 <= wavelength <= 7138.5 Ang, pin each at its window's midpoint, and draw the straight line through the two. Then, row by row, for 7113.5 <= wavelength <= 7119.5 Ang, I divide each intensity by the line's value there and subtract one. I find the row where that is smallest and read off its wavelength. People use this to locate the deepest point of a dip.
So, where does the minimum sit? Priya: 7114 Ang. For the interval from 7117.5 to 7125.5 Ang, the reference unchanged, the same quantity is 7125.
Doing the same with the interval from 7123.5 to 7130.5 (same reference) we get 7126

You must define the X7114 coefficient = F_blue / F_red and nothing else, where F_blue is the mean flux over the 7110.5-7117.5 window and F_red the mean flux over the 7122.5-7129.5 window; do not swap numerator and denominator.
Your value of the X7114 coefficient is 0.93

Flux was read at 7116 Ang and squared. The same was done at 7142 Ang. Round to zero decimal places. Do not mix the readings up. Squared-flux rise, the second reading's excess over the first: -95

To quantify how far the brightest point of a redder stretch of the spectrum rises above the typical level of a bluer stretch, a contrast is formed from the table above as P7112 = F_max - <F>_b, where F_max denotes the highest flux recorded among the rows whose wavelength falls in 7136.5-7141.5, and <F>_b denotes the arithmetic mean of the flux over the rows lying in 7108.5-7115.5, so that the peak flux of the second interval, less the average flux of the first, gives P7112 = 4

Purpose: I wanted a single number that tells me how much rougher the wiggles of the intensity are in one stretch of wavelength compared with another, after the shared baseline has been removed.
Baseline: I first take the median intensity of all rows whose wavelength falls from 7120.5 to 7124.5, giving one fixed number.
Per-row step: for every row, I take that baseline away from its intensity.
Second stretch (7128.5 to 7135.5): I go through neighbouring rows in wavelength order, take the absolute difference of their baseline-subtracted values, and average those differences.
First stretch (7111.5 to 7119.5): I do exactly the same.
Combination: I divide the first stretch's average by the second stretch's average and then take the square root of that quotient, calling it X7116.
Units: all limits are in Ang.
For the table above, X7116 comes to 1.5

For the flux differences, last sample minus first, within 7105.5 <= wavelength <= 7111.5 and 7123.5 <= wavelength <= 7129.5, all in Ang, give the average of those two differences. -1.5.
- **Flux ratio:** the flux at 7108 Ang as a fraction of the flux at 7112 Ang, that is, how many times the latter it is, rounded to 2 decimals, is 1.06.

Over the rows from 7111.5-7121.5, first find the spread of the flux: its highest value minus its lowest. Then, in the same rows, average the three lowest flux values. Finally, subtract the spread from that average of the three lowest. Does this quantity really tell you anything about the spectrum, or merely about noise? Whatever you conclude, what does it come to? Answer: 30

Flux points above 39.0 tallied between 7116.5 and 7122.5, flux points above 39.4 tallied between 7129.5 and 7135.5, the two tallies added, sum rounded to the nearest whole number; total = 11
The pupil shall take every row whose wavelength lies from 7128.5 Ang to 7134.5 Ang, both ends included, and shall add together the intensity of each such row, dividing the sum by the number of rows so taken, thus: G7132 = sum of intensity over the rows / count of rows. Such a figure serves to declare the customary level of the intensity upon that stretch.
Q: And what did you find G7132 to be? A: 41.0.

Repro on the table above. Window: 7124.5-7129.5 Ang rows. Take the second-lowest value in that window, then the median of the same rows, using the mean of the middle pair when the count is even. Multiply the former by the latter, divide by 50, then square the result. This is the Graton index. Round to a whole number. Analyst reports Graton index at 1092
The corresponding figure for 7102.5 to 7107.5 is 916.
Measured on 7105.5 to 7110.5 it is 852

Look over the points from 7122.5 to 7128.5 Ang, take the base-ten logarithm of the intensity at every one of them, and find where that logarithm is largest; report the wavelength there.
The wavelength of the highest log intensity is 7123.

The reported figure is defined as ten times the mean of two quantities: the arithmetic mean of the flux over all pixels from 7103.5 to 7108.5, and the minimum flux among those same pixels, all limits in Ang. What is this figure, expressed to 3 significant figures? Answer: 388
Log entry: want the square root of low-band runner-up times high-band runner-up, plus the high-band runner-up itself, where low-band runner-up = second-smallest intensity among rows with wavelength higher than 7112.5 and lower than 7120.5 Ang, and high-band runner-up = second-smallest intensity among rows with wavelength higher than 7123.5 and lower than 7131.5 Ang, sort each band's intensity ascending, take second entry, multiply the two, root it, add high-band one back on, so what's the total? 79.7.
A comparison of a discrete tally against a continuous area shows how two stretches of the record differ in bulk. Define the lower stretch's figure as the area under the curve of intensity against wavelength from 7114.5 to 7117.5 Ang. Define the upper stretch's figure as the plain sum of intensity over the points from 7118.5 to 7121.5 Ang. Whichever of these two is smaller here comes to 120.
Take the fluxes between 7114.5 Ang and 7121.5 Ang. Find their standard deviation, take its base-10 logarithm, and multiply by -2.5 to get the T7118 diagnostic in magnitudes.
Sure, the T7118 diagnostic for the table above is -0.6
